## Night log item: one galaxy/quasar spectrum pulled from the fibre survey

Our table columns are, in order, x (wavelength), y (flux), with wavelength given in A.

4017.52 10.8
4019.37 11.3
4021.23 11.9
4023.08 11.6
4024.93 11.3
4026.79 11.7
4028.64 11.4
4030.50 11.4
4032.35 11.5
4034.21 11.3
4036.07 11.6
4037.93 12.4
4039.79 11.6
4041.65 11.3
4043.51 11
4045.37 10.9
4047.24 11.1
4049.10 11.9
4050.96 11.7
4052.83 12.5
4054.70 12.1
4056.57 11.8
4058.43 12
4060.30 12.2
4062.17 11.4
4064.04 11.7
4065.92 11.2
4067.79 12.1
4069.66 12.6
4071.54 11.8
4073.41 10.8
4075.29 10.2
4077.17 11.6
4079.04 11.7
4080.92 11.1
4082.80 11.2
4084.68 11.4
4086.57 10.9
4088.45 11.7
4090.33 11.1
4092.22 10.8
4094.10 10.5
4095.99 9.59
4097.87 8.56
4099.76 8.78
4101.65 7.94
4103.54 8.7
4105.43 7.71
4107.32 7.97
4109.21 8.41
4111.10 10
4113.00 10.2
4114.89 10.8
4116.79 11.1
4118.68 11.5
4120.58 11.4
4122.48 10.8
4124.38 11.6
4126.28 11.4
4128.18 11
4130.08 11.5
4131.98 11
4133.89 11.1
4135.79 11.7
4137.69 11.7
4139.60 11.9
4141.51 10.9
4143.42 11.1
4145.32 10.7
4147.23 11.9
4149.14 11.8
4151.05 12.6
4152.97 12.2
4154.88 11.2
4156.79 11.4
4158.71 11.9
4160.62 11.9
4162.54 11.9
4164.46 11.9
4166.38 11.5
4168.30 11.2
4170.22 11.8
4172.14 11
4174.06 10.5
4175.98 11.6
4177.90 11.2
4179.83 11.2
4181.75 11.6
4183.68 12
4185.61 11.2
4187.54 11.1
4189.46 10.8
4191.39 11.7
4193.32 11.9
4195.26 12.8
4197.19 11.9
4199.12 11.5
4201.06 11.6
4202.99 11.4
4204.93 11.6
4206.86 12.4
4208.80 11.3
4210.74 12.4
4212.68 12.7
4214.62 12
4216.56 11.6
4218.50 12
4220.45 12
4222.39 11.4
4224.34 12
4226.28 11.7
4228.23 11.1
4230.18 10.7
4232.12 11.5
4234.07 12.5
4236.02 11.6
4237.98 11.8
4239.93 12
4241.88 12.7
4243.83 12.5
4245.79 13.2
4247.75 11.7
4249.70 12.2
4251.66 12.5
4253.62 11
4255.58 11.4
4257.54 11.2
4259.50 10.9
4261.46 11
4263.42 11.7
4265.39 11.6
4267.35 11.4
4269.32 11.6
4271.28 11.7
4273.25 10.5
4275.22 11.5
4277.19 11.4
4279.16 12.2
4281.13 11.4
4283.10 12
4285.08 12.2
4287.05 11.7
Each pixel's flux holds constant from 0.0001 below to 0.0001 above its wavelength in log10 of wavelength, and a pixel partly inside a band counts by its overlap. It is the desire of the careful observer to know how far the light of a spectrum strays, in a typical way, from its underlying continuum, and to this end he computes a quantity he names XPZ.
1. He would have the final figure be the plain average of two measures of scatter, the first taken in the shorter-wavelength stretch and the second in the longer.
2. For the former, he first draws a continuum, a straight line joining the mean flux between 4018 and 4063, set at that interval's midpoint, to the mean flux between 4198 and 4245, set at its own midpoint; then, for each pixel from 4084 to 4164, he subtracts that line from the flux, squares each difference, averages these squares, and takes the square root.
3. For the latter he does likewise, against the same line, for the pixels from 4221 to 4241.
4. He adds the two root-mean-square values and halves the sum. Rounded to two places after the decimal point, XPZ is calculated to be 1.04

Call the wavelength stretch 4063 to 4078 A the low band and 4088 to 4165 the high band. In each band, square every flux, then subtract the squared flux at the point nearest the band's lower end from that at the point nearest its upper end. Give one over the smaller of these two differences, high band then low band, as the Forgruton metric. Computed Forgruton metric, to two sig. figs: -0.43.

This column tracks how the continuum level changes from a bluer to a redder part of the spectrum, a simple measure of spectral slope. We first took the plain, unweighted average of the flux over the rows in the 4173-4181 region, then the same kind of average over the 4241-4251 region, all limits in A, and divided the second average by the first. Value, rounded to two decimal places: 1.12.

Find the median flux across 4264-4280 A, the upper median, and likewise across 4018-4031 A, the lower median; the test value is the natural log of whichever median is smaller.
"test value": 2.434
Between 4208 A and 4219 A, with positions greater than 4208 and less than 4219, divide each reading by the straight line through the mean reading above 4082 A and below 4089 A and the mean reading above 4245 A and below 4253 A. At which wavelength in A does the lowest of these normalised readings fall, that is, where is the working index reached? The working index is 4208.80 A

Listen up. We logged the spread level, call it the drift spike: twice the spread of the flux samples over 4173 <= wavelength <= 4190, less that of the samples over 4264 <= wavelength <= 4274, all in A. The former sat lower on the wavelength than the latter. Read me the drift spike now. 0.40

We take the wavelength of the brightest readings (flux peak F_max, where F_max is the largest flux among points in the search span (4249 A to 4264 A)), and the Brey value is 4251.66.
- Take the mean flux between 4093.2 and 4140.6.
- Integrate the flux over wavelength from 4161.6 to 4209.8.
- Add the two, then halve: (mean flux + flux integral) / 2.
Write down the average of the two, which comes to 283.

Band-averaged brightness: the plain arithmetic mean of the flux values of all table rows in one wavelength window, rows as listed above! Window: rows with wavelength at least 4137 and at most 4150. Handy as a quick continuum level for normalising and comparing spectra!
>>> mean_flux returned 11.4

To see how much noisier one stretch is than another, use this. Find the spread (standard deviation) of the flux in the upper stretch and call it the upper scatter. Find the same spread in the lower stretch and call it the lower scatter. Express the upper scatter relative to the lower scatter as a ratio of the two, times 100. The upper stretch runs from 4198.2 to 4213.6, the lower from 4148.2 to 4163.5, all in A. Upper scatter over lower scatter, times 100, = 126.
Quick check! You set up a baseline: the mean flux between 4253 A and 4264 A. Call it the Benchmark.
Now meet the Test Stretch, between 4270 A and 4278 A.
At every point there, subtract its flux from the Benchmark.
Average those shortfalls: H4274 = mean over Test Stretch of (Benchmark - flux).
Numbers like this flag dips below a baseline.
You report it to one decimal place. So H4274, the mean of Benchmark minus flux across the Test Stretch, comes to -0.1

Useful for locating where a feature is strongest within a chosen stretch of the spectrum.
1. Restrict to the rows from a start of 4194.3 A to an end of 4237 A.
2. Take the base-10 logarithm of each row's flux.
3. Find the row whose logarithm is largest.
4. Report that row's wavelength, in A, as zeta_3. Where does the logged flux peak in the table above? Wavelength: 4195.26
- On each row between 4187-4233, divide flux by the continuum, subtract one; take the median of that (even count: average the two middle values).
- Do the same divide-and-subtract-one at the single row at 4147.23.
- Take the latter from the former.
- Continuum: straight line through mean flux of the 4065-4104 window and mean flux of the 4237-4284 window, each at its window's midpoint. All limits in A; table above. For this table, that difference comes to -0.057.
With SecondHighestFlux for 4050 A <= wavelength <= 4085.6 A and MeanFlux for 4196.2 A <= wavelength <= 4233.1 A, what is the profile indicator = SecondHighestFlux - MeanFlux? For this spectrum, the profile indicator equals 0.8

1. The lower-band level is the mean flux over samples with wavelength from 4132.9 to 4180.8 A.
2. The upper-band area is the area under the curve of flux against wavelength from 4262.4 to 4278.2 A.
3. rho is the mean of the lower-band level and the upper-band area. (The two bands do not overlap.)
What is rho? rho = 96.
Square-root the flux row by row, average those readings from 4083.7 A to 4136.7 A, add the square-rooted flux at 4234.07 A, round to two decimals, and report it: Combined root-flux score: 6.74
